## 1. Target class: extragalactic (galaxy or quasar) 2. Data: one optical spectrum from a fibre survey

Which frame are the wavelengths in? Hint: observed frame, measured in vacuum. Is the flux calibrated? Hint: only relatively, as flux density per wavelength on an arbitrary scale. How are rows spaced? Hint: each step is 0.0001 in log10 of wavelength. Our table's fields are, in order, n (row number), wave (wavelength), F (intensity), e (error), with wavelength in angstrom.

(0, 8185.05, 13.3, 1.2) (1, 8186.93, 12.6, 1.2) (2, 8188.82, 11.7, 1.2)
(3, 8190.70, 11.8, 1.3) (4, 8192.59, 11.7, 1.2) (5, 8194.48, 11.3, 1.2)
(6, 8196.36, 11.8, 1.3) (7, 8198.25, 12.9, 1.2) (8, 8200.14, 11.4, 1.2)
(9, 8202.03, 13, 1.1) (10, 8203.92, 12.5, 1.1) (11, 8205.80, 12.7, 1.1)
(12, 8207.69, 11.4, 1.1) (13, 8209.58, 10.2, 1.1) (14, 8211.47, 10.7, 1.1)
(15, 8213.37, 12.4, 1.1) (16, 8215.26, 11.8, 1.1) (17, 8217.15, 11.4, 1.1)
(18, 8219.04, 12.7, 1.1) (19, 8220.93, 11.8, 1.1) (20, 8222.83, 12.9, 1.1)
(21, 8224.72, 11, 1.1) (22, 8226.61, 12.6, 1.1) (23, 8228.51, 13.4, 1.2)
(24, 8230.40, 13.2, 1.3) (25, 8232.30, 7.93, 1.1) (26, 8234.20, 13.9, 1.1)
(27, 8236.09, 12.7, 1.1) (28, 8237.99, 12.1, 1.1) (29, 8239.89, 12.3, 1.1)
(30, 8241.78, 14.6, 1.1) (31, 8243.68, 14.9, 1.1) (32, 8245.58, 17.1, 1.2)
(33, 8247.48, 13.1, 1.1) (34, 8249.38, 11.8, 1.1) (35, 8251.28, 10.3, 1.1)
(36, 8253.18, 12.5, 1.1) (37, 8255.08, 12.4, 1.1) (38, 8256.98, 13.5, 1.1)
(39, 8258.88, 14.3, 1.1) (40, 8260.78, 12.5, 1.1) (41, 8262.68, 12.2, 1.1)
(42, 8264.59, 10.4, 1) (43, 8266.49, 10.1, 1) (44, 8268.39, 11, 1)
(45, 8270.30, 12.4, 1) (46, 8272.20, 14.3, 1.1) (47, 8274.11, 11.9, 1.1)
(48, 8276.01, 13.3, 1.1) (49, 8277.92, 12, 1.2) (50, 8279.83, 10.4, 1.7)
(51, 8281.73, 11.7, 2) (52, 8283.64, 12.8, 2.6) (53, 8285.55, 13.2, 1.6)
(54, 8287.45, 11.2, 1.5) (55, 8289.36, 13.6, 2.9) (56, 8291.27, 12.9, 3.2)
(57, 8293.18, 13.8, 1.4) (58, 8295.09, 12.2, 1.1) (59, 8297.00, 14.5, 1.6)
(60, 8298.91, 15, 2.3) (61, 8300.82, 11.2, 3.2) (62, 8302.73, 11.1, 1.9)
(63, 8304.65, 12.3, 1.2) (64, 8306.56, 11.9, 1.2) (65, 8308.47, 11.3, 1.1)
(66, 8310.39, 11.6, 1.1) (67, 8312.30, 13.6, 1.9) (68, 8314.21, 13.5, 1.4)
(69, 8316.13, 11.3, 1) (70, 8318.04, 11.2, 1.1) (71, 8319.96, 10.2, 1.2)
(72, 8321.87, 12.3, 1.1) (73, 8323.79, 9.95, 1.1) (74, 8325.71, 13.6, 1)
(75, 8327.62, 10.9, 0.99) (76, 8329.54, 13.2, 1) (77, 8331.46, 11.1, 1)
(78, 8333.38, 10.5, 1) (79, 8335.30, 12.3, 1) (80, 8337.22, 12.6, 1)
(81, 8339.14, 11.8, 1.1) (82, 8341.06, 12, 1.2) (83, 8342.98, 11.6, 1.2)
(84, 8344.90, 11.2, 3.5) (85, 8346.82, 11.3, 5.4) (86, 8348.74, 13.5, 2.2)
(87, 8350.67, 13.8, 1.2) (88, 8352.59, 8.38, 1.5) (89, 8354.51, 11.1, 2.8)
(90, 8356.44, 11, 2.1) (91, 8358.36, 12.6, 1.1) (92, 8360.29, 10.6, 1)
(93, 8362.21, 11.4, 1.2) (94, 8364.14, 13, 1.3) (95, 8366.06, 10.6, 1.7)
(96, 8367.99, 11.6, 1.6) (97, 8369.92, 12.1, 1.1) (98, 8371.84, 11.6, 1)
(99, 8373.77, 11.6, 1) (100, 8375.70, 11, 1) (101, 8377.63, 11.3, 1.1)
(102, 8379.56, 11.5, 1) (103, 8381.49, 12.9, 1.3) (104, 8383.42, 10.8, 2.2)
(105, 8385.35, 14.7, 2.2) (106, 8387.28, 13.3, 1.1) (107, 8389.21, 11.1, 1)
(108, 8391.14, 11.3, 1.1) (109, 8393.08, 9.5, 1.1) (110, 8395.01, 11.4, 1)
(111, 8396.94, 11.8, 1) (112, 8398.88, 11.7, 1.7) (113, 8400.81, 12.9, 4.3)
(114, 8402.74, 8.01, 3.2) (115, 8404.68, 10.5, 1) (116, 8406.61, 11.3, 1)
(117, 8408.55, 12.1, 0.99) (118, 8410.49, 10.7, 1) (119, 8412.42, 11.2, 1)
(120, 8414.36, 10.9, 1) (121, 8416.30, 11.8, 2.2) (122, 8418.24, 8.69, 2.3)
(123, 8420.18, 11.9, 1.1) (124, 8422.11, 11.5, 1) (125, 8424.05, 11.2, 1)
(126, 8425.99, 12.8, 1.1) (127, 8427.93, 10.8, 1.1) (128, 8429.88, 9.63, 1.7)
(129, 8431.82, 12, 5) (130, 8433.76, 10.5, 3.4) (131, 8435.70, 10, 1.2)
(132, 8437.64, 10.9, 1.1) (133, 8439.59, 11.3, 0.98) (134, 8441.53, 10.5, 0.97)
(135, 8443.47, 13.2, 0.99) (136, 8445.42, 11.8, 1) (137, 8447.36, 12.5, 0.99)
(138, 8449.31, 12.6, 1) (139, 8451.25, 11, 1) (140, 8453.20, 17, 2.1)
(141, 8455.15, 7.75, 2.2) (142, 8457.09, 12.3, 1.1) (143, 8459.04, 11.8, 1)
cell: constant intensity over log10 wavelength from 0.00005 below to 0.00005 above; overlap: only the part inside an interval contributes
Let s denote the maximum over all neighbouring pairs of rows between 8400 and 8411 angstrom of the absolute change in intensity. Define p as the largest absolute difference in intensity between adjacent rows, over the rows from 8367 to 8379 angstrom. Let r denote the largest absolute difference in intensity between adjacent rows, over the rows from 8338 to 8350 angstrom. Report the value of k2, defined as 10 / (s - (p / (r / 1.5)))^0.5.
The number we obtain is 4.7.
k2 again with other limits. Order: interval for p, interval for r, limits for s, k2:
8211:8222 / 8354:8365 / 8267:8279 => 9.4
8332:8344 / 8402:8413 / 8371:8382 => 17.8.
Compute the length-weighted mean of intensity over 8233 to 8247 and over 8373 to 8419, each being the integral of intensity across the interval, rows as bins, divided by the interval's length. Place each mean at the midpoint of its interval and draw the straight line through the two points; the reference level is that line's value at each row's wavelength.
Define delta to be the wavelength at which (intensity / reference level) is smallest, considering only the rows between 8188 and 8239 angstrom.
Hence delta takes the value 8232.30 angstrom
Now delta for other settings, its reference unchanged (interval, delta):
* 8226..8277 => 8232.30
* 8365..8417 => 8402.74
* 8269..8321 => 8279.83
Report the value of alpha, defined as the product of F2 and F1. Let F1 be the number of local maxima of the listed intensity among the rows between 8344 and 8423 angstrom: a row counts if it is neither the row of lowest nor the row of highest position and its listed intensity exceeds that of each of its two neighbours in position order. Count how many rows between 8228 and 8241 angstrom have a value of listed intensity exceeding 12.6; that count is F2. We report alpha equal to 56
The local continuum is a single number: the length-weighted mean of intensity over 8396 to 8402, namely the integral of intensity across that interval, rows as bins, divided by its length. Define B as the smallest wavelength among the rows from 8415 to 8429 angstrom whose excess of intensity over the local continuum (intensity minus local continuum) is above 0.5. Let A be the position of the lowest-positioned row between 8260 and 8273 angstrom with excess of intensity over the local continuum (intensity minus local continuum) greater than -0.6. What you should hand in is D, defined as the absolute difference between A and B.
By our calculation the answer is 165.2 angstrom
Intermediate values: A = 8260.78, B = 8425.99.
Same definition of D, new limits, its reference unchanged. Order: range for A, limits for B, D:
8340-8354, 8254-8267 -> 84.1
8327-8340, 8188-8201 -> 131.3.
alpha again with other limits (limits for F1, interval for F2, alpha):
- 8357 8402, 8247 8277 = 30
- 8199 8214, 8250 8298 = 20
